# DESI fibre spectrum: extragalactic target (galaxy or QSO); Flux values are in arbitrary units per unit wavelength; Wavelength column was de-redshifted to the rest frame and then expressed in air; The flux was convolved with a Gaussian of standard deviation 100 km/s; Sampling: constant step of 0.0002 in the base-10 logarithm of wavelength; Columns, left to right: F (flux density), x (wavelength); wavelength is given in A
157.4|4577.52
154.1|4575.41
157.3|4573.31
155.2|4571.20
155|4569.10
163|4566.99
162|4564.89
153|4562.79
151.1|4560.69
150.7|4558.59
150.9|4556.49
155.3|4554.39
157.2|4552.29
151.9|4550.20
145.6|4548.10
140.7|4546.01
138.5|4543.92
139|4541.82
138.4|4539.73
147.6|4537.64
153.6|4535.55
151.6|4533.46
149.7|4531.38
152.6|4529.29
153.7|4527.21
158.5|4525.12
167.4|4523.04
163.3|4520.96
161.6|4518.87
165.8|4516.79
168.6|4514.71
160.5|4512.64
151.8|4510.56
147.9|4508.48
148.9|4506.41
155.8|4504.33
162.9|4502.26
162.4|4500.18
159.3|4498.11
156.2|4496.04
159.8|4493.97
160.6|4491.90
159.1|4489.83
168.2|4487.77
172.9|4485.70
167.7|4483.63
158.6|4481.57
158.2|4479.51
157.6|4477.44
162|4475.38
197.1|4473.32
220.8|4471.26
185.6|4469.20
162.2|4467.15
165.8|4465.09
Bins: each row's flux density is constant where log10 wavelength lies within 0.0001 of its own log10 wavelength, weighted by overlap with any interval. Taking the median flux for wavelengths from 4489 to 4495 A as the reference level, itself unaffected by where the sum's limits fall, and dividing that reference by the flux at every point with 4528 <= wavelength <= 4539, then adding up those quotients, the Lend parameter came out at 5.3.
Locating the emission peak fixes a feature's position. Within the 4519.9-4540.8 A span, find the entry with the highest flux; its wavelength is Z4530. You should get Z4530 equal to 4523.04 A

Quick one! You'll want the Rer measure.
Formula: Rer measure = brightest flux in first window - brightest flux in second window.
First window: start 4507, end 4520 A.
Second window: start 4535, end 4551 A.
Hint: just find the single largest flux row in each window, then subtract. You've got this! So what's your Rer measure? 15.0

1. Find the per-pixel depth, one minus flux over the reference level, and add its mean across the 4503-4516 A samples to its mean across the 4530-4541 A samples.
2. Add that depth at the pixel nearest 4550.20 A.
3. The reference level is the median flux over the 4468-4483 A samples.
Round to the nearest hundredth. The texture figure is 0.19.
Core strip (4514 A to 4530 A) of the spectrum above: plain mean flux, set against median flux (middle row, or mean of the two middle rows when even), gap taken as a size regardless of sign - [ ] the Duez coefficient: 1.0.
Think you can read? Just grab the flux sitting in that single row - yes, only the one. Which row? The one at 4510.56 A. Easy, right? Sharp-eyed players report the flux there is 151.8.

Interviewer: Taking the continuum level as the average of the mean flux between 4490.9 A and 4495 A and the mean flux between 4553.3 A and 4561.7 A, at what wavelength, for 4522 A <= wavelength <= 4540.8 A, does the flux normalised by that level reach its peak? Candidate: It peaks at 4523.04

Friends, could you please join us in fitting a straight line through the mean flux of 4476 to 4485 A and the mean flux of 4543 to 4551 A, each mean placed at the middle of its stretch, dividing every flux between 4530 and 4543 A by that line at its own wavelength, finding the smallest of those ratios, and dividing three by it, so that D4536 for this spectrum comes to 3.16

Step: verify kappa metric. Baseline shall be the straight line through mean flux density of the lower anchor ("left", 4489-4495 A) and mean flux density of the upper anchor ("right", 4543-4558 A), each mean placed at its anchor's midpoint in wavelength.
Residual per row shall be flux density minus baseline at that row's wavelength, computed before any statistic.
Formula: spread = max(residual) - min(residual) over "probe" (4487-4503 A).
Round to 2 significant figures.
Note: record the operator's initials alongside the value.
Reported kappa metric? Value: 10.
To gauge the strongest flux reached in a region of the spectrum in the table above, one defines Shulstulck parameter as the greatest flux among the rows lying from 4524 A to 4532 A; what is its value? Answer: 158.5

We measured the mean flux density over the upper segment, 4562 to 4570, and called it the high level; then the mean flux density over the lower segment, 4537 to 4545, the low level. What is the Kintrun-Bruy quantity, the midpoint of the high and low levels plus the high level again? 308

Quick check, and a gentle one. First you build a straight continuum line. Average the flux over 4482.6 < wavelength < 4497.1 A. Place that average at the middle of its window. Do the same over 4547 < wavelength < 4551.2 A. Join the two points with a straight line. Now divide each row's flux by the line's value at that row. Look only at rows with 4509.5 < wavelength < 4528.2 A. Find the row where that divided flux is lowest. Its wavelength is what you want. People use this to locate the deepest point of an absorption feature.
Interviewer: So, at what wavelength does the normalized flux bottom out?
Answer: 4510.56 A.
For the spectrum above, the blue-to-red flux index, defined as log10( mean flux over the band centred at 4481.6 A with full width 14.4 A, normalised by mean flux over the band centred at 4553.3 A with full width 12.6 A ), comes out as 0.032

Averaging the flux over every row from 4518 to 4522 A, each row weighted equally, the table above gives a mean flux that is 162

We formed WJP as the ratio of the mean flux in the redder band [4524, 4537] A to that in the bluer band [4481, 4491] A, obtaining 0.93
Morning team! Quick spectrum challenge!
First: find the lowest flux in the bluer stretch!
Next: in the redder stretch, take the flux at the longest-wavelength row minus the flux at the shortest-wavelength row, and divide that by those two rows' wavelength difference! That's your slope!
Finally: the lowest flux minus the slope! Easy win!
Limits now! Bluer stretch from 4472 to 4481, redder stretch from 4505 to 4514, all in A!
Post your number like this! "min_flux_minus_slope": 156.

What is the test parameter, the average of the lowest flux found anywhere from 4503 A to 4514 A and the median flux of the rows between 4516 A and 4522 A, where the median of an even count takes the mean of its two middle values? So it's 156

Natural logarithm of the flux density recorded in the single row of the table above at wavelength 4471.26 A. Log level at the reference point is 5.40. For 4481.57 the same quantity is 5.07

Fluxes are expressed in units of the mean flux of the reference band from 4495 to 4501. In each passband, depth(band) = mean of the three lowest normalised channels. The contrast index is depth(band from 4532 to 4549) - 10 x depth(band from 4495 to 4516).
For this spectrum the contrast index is -8.52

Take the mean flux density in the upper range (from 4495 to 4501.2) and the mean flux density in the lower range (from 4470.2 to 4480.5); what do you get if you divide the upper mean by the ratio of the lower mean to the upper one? 142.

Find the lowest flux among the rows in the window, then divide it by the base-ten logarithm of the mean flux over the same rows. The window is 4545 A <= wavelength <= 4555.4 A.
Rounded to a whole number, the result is 65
